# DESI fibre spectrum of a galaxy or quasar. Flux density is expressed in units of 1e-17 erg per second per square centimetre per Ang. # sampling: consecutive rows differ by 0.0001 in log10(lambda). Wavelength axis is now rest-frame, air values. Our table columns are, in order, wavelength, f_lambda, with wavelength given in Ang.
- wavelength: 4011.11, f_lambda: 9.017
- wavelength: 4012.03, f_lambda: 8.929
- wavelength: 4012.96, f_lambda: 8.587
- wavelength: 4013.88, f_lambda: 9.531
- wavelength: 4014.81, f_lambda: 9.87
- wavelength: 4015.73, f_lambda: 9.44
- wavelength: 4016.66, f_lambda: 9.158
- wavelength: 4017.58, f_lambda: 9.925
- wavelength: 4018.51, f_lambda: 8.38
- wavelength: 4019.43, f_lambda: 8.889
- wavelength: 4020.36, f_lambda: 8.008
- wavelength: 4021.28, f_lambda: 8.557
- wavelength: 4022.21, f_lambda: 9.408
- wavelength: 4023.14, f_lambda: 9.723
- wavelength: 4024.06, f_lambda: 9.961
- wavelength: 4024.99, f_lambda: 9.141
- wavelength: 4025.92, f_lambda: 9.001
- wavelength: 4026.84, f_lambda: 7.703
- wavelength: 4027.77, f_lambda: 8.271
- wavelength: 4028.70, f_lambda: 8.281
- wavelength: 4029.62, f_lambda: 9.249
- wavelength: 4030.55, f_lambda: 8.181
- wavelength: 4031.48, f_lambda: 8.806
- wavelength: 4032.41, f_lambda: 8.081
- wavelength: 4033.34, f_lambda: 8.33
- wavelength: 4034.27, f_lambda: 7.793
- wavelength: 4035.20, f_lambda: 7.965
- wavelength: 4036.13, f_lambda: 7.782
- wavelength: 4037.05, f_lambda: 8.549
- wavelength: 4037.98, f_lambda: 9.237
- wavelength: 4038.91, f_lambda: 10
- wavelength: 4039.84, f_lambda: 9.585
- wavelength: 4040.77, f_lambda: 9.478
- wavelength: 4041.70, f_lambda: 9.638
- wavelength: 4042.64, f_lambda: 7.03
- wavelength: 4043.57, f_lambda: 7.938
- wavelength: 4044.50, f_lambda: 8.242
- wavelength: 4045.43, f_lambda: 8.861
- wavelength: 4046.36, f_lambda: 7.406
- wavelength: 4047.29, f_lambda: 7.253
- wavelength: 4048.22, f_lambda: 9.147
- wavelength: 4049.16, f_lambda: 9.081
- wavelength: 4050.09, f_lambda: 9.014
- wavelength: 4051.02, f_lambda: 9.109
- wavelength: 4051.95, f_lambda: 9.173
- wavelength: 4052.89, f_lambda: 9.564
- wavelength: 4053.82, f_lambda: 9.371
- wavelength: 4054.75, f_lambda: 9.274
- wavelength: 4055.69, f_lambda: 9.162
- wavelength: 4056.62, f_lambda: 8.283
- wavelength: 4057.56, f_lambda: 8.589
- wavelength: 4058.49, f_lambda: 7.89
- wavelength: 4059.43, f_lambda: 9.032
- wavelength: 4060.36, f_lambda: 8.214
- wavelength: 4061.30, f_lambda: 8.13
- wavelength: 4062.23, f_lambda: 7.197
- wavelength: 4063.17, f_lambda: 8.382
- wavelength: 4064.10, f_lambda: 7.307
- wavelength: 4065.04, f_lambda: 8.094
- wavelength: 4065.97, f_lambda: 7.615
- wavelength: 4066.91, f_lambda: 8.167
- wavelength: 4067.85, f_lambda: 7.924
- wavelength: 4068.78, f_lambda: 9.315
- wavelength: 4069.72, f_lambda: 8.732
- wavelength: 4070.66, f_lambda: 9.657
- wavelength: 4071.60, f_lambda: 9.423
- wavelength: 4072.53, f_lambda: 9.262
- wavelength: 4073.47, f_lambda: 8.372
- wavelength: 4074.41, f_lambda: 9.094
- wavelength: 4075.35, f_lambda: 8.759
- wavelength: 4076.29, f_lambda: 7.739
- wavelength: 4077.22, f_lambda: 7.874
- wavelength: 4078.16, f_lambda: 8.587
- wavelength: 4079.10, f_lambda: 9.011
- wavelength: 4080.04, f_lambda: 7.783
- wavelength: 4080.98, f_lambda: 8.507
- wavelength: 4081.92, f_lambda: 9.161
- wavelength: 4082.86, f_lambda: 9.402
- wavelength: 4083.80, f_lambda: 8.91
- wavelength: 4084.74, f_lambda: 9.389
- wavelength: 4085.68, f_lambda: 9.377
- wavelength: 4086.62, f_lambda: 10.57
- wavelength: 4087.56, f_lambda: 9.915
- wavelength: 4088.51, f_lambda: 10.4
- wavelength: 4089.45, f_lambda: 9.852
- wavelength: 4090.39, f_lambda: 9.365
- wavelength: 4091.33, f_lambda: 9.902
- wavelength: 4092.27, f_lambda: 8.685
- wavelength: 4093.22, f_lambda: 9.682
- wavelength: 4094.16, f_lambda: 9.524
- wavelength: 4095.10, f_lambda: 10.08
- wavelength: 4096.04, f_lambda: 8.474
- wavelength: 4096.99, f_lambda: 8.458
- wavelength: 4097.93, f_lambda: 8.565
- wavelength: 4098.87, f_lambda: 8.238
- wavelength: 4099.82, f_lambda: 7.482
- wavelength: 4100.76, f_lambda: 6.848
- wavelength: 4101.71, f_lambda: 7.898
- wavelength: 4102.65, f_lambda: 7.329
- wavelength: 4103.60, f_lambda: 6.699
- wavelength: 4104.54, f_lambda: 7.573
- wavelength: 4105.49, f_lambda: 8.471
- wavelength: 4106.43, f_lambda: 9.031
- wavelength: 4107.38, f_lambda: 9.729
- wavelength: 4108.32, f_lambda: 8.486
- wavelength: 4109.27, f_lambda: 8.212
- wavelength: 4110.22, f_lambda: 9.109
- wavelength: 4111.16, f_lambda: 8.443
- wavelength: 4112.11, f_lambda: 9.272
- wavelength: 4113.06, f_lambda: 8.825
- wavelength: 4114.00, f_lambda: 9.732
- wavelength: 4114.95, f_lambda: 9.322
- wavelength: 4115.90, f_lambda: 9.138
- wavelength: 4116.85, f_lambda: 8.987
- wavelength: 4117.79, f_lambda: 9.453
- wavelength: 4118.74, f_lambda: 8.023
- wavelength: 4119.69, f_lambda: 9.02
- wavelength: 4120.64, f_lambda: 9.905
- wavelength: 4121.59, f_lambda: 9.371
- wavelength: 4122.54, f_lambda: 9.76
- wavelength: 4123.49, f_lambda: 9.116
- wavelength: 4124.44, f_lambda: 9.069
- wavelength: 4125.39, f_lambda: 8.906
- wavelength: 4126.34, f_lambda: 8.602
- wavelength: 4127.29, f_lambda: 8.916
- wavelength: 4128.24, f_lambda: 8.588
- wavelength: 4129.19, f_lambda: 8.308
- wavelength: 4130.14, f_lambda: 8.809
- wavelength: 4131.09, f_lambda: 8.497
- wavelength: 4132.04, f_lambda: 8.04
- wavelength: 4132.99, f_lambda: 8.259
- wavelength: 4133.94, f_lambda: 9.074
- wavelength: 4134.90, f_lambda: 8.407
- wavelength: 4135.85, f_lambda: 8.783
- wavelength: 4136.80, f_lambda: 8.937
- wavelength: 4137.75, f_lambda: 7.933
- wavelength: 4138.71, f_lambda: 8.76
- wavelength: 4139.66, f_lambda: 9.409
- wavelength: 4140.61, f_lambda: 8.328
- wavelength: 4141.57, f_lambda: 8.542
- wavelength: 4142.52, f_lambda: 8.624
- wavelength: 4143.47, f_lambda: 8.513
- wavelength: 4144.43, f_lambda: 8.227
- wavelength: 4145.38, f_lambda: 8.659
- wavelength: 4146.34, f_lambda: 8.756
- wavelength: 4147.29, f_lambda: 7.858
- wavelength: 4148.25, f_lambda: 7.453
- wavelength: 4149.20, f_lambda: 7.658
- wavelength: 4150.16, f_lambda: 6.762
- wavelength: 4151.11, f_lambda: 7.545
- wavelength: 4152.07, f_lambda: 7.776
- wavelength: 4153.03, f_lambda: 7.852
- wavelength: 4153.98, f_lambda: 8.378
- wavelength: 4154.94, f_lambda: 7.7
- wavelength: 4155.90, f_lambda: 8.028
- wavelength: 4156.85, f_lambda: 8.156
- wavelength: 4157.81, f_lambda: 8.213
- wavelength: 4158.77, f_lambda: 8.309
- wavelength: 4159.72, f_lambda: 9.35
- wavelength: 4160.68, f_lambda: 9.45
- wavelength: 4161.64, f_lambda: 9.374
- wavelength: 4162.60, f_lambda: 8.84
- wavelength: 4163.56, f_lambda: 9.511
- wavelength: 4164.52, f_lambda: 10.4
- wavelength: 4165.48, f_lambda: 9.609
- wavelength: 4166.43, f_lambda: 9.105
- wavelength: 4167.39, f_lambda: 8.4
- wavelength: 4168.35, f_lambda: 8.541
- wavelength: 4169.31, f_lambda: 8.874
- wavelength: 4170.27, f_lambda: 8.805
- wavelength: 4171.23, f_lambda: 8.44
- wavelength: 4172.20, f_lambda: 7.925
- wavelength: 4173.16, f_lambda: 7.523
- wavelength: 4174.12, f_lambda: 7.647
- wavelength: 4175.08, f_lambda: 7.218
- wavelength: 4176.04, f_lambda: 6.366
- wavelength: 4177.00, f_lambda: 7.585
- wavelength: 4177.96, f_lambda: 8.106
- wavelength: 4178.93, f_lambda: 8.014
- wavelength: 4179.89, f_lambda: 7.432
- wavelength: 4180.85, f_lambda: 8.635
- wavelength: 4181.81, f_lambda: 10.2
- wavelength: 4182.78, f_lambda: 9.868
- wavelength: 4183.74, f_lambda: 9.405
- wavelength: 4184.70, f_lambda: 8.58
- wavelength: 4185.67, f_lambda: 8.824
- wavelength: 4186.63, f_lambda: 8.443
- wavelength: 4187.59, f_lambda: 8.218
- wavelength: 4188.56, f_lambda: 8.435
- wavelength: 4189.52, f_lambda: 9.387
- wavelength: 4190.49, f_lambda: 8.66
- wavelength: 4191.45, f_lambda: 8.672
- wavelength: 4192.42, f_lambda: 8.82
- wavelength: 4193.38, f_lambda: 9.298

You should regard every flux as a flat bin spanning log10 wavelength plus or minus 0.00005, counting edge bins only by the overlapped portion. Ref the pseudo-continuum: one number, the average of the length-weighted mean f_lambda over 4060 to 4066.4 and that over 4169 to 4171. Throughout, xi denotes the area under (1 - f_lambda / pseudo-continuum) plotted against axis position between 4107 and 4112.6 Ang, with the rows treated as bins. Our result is -0.4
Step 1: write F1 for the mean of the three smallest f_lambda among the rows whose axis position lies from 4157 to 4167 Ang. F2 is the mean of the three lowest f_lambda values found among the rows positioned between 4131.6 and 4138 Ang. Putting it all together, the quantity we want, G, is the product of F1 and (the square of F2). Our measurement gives 552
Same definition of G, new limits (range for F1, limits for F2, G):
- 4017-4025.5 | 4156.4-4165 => 563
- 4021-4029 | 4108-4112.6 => 568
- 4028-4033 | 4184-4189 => 572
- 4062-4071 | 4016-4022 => 510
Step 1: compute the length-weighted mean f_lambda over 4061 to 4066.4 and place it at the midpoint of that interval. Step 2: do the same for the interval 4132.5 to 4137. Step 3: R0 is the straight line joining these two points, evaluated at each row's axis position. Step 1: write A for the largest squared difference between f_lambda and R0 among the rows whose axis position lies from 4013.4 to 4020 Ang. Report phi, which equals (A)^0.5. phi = 2.71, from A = 7.3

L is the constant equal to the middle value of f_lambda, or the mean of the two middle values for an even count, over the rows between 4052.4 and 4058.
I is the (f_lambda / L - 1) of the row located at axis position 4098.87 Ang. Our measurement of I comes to -0.106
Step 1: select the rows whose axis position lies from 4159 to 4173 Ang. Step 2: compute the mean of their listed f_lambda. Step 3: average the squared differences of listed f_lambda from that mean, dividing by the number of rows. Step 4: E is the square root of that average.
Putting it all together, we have 0.61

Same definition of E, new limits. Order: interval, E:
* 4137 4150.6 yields 0.64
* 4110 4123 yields 0.49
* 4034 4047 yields 0.90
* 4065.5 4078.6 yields 0.65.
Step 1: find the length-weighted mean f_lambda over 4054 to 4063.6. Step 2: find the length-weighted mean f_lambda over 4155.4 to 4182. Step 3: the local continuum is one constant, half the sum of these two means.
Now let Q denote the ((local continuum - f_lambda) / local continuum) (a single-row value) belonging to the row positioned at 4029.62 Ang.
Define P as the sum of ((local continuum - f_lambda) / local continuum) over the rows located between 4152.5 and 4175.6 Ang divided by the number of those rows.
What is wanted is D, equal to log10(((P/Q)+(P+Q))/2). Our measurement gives -1.8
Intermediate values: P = -0.01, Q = -0.09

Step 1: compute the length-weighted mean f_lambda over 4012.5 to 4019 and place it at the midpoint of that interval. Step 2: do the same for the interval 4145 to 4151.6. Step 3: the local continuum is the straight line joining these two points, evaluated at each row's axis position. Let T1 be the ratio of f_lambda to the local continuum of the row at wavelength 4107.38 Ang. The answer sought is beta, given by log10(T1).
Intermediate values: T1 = 1.18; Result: 0.07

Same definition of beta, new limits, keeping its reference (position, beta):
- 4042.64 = -0.11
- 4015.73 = 0.01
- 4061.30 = -0.03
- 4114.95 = 0.06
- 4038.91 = 0.05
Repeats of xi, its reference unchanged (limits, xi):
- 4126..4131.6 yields -0.2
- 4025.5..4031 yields -0.1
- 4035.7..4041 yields -0.5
